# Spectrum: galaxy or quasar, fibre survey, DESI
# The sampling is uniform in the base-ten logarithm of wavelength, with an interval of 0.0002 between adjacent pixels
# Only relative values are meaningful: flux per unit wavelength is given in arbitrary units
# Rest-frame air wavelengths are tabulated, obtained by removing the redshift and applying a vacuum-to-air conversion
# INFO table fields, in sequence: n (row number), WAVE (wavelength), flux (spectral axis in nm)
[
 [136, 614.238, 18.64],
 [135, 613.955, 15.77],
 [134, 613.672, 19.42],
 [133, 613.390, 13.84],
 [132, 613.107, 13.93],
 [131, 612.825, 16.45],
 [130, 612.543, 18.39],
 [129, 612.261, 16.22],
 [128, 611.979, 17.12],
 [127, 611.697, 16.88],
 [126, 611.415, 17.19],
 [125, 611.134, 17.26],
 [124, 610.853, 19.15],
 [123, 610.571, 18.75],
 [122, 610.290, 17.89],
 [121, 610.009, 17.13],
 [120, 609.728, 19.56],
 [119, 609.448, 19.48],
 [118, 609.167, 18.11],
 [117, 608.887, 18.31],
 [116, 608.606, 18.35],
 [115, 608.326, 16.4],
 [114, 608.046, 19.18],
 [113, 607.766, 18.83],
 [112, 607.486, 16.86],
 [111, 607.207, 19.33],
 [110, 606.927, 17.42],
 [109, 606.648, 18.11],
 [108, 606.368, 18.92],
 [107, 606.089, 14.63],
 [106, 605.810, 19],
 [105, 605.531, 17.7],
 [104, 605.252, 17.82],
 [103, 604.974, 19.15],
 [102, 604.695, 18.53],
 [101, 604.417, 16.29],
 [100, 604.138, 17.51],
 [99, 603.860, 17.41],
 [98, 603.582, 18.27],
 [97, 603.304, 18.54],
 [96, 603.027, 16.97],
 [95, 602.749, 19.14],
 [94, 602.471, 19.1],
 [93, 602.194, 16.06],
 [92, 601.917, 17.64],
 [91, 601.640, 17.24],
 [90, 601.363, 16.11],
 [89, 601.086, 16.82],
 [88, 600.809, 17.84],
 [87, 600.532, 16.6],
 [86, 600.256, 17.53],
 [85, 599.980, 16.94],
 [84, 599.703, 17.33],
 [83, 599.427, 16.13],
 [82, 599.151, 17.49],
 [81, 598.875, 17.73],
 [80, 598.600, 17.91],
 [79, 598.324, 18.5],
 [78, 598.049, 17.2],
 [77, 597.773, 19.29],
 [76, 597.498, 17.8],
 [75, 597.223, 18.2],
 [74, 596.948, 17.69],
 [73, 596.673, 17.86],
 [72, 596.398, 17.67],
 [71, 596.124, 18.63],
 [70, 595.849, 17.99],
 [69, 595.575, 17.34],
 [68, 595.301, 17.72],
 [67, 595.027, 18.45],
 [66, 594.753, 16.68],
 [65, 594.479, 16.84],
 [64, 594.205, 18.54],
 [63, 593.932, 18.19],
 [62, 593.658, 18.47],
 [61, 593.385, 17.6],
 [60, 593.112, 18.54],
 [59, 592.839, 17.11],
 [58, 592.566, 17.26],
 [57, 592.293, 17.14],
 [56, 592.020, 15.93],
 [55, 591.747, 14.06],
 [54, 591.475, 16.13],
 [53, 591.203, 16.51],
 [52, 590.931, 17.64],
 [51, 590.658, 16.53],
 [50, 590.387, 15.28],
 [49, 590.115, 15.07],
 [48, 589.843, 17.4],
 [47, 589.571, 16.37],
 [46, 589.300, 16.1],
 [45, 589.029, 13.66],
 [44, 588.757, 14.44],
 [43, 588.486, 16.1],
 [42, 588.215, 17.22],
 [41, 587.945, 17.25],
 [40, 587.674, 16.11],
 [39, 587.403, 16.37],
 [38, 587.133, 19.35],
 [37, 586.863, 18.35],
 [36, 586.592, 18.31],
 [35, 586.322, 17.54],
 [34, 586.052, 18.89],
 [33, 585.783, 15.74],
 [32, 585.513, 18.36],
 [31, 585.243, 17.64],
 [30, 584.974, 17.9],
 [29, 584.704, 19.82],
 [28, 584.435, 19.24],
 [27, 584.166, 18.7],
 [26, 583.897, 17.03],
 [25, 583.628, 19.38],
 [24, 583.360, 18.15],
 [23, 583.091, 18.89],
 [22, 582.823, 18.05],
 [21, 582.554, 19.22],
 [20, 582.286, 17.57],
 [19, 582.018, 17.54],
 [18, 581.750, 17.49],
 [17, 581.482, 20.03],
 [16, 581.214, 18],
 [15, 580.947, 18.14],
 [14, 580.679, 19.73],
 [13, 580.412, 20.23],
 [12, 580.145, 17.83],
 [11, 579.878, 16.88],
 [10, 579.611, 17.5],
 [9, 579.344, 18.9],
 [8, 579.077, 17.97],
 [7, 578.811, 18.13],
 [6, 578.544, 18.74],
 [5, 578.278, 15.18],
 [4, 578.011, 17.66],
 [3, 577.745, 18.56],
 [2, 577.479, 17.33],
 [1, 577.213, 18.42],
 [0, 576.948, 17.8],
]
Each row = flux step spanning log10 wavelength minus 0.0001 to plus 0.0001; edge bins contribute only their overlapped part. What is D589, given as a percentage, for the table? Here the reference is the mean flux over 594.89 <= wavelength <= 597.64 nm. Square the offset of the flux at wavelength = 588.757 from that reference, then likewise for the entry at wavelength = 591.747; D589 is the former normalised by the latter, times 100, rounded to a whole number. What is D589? 81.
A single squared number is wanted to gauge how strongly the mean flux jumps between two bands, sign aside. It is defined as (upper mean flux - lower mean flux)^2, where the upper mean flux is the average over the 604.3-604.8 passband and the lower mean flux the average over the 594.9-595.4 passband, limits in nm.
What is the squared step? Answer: 0.5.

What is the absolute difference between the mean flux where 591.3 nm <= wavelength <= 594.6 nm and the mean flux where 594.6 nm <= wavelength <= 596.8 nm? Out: 0.64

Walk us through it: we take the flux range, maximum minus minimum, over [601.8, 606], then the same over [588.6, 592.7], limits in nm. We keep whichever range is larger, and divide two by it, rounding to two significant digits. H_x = 0.50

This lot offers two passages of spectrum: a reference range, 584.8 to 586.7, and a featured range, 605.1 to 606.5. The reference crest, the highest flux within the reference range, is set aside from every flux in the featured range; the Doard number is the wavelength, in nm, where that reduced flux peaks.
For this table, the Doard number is 605.810 nm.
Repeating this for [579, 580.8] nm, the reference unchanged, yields 580.412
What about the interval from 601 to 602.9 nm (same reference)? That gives 602.749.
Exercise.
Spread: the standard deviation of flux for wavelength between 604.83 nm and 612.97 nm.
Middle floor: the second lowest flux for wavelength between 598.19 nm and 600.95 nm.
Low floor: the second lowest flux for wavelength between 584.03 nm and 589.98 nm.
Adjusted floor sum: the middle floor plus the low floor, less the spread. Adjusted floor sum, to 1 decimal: 29.9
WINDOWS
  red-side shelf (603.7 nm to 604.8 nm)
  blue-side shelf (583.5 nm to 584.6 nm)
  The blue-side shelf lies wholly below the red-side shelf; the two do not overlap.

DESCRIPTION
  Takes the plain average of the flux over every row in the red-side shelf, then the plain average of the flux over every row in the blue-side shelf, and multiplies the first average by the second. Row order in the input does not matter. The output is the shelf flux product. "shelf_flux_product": 324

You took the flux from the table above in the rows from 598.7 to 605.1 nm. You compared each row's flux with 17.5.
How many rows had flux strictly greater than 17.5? 11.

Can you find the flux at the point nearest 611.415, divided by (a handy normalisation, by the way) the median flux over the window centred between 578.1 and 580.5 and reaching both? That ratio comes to 0.96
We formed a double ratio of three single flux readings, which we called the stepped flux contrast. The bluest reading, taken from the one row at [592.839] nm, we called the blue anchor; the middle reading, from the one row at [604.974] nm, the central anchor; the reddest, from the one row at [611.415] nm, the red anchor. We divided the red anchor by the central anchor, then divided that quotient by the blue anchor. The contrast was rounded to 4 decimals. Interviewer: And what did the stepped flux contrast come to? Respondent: 0.0525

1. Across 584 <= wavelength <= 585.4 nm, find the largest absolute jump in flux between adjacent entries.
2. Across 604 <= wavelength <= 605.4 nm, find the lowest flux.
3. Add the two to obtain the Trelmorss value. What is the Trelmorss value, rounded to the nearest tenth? 18.2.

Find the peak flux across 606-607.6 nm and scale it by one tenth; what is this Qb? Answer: 1.93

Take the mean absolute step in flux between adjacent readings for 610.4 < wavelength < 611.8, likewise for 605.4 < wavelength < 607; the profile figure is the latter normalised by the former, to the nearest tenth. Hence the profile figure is 3.4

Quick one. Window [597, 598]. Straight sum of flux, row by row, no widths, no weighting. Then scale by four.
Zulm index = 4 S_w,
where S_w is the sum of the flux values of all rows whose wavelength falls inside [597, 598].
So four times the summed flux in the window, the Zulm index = 221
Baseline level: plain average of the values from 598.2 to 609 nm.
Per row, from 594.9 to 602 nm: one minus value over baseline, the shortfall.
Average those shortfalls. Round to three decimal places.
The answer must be 0.005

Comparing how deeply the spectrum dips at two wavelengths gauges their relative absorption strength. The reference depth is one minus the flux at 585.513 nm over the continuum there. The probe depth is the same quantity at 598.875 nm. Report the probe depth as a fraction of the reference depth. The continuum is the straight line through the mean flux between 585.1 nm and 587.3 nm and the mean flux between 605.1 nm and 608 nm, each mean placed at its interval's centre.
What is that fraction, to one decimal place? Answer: -0.6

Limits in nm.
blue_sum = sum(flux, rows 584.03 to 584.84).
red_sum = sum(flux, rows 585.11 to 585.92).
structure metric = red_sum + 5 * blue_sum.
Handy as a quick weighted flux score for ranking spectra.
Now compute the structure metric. 341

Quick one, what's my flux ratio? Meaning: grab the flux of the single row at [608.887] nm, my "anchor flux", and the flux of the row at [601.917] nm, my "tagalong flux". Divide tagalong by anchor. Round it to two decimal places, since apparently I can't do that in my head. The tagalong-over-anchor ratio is 0.96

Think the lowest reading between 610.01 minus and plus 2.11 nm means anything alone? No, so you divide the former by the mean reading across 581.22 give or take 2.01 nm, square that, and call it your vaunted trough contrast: 0.79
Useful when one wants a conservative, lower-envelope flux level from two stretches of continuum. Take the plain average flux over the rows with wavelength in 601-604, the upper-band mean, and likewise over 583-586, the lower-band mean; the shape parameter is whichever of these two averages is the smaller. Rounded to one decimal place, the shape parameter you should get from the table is 17.6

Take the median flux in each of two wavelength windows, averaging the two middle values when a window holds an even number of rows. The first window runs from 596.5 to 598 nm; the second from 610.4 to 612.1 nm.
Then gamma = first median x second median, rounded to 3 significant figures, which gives 308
